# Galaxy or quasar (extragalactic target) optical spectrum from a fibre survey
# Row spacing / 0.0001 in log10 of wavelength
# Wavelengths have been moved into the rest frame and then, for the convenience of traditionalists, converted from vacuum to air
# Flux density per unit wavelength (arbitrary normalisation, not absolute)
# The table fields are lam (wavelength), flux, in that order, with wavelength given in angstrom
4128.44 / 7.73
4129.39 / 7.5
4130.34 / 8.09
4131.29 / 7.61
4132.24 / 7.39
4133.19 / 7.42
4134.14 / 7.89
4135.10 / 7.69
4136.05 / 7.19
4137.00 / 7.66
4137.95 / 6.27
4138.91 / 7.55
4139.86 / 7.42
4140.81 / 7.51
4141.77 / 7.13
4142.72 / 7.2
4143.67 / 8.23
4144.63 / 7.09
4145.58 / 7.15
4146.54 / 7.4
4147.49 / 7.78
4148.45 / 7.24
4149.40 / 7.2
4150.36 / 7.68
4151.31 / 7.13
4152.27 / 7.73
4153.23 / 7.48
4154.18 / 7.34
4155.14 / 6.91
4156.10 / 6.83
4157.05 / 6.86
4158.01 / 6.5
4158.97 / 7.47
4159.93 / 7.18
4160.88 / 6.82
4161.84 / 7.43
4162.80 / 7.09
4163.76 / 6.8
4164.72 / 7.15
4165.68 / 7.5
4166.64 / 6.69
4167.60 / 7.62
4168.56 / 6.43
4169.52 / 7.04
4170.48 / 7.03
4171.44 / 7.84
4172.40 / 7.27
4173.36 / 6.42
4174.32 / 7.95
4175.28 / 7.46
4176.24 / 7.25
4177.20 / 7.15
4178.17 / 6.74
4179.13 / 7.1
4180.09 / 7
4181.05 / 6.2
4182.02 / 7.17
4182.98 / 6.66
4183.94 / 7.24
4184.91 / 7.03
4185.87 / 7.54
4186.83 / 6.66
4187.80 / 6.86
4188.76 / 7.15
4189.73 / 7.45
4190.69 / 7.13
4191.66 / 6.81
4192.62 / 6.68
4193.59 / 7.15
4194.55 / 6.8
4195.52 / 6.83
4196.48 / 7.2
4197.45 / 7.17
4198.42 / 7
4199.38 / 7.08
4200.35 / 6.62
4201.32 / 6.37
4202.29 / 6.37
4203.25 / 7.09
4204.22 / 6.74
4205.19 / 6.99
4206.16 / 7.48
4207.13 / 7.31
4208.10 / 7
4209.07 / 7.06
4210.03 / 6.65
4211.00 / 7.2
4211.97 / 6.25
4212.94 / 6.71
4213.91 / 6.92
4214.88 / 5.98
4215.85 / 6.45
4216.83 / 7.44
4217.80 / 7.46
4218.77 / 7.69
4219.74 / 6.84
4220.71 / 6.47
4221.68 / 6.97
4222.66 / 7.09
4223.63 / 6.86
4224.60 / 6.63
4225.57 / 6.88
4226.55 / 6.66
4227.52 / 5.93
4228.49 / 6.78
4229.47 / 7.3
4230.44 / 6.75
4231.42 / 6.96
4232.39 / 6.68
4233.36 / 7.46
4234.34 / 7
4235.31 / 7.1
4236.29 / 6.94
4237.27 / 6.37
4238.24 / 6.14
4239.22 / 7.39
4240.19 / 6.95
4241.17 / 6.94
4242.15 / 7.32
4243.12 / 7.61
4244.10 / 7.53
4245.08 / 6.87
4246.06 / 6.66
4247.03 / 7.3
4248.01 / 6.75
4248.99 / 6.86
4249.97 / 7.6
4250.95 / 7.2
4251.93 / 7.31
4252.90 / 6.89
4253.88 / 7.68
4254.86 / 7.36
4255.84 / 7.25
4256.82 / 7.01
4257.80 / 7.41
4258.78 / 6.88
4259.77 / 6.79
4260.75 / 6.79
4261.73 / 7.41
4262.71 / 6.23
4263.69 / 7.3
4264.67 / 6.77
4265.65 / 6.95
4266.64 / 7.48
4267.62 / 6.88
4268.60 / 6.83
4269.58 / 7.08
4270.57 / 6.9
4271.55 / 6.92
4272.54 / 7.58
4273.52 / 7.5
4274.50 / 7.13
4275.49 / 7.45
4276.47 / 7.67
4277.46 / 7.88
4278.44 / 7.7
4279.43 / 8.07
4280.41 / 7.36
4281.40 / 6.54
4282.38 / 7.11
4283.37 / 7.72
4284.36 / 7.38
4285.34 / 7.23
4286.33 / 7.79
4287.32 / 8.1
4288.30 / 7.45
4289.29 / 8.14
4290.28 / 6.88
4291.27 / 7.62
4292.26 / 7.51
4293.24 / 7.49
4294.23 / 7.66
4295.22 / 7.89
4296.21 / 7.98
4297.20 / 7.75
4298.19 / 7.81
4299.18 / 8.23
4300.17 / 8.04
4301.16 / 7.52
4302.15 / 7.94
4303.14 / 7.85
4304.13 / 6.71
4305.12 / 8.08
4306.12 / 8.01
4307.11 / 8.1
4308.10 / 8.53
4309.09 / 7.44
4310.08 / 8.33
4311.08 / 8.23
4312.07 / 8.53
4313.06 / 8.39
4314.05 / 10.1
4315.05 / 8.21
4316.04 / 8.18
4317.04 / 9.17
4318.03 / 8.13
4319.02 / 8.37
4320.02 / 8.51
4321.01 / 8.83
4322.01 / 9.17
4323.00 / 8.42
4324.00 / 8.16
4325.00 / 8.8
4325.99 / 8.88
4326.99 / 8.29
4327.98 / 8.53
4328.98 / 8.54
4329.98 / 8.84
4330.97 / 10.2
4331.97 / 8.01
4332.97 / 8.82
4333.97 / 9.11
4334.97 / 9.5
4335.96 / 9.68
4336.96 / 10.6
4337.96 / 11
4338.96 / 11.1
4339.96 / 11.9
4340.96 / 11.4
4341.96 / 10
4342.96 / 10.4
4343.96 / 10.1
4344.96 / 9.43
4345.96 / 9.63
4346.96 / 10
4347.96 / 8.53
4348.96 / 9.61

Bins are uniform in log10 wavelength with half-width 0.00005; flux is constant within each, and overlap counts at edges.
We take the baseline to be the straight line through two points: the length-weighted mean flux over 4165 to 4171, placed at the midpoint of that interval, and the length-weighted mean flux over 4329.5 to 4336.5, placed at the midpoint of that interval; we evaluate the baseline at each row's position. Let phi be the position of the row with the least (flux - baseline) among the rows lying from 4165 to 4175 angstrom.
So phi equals 4173.36 angstrom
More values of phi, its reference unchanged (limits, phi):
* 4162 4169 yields 4168.56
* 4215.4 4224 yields 4220.71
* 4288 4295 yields 4290.28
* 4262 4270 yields 4262.71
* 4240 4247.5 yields 4246.06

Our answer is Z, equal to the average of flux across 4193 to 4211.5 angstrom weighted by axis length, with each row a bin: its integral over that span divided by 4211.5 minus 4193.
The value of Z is 6.95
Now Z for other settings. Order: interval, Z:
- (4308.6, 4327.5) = 8.54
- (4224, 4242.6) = 6.85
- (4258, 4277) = 7.09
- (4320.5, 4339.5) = 9.19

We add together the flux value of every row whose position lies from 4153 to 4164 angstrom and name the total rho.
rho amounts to 85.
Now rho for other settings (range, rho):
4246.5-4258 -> 87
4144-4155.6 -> 88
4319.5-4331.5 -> 105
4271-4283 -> 89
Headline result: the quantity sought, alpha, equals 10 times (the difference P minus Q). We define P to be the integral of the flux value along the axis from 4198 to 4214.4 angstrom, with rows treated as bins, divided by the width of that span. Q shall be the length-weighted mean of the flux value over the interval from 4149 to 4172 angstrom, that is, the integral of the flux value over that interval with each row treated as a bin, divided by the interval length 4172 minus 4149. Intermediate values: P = 6.9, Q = 7.15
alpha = -3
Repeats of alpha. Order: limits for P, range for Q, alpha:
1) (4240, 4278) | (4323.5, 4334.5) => -16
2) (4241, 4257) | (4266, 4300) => -3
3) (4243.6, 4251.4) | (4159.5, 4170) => 0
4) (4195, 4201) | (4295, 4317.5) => -12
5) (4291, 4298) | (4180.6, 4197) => 7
